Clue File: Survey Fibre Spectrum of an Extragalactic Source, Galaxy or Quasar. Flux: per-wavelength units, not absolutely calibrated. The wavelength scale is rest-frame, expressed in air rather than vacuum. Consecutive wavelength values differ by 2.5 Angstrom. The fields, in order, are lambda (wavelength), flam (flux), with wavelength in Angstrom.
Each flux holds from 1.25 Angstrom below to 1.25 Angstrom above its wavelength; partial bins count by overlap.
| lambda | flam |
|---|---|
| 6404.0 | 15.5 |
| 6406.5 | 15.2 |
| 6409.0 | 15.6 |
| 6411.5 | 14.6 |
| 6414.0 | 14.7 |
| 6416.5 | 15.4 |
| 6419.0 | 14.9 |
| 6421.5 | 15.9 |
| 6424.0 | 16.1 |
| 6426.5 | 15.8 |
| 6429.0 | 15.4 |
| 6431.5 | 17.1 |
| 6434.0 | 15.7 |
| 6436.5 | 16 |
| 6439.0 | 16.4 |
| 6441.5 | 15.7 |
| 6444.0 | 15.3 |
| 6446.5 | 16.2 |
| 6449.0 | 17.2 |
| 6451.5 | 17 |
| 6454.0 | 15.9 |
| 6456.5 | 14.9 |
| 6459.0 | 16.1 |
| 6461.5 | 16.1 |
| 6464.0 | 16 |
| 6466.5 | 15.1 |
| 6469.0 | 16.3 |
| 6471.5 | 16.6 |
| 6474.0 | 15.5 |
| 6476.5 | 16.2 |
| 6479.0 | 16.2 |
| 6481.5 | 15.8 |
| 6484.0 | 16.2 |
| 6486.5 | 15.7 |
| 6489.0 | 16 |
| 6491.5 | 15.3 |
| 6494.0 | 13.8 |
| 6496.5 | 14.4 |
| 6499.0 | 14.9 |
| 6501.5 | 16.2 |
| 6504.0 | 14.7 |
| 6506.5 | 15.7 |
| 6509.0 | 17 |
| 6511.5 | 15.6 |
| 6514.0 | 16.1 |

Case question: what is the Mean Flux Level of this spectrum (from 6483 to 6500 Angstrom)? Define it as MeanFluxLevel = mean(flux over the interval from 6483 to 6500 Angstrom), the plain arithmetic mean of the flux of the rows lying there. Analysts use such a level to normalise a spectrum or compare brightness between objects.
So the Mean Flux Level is 15.2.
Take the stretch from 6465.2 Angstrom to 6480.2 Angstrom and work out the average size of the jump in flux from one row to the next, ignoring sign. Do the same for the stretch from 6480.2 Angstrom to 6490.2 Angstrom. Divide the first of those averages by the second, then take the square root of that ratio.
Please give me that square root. 1.3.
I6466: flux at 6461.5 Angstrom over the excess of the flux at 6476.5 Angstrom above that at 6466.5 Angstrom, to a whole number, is 15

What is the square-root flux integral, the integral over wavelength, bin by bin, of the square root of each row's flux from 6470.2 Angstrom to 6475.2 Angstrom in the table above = 20.03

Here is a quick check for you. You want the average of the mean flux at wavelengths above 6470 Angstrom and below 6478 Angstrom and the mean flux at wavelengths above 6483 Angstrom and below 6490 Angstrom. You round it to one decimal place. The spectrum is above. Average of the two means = 16.0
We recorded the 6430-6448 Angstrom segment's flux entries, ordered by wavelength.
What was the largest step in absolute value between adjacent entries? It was 1.40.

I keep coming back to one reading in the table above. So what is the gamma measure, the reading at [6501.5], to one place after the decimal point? 16.2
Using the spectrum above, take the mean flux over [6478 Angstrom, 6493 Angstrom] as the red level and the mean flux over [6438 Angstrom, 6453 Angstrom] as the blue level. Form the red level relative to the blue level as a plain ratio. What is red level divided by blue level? 0.97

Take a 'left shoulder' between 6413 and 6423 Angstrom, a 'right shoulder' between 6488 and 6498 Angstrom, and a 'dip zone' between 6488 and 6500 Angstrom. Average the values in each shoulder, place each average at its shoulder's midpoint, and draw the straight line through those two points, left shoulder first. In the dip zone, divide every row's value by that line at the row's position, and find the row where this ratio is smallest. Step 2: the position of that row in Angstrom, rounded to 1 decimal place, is 6494.0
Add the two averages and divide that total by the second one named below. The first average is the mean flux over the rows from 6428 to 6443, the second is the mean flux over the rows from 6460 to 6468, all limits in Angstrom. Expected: 2.02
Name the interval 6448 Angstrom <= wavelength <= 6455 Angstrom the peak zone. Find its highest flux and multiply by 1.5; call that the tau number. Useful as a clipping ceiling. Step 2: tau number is 25.8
